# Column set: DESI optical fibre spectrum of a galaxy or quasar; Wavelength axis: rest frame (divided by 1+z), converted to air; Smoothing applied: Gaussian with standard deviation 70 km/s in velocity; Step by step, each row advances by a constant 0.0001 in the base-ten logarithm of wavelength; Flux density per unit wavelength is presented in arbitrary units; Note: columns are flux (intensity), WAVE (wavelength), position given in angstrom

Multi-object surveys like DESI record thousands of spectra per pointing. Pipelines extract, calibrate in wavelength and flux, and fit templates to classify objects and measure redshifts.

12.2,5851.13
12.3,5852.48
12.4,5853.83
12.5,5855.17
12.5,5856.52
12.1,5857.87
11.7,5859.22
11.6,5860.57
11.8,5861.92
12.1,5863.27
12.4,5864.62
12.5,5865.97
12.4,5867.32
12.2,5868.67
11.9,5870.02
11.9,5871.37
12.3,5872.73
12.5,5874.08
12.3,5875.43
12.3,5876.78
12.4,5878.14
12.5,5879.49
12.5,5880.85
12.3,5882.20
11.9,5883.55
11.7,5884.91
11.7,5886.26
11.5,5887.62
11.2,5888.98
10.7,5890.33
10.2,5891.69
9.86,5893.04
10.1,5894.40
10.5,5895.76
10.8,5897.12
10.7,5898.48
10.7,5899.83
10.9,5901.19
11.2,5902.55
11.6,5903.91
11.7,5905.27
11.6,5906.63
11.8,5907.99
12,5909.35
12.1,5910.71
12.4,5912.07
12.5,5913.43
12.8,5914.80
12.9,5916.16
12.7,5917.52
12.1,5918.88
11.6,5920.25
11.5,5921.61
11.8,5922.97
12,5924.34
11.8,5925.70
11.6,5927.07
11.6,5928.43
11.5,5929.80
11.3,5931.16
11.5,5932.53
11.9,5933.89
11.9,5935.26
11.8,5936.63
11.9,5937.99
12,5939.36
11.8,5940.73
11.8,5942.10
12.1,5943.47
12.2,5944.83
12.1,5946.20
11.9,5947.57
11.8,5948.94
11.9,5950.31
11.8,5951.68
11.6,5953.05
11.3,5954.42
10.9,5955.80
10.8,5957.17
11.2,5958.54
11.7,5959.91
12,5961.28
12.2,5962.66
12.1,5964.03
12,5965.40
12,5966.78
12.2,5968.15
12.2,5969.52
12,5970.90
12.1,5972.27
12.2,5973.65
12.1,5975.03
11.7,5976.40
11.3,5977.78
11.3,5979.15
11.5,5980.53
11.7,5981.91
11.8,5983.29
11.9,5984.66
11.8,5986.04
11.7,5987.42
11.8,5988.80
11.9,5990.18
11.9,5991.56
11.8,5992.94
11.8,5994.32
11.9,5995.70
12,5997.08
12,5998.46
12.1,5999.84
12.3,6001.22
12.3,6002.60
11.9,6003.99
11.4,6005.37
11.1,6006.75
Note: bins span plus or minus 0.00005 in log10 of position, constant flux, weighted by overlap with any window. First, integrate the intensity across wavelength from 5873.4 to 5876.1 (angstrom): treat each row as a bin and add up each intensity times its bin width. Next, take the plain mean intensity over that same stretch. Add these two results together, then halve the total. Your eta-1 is 23.0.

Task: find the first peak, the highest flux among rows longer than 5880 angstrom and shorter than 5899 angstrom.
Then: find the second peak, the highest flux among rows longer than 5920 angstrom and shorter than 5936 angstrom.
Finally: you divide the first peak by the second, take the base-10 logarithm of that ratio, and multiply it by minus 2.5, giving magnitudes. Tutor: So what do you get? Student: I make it -0.04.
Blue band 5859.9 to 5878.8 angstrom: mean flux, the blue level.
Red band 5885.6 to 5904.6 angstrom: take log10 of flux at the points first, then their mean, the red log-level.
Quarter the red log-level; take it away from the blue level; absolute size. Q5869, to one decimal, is 11.9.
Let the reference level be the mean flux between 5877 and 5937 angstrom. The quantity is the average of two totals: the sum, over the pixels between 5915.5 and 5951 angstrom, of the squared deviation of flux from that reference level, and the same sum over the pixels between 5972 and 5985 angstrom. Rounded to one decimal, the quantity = 3.0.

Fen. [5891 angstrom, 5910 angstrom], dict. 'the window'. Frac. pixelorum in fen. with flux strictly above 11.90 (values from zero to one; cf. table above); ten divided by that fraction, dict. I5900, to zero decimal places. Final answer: 140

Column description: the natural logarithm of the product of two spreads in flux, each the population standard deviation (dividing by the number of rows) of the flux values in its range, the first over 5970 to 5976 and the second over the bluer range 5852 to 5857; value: -5.1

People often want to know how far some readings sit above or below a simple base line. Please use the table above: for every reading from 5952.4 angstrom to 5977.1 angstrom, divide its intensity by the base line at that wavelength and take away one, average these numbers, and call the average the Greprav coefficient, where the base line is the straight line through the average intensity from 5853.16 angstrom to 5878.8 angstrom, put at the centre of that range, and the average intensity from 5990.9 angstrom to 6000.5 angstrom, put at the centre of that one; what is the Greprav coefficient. -0.017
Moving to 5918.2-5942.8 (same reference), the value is -0.027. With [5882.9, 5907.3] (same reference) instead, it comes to -0.091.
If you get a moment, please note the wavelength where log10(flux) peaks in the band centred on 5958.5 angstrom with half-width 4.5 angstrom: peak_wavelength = 5962.66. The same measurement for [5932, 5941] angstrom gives 5939.36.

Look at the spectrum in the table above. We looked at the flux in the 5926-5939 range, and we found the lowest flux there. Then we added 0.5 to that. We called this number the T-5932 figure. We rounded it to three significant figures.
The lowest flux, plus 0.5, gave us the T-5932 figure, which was 11.8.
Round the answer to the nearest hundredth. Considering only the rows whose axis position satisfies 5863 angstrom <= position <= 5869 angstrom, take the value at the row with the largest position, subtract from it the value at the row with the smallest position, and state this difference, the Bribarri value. 0.10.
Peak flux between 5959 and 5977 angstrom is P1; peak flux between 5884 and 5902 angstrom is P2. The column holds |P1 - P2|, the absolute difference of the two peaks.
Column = 0.5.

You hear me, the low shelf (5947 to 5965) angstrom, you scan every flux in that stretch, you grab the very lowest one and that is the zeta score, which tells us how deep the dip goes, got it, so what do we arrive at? 10.8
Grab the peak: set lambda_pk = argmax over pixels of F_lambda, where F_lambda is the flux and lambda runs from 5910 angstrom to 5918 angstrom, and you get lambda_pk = 5916.16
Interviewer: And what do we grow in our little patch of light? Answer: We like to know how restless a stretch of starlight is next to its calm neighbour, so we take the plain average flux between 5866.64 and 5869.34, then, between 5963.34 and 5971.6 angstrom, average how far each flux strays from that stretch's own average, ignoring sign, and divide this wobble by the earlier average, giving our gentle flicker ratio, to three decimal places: 0.007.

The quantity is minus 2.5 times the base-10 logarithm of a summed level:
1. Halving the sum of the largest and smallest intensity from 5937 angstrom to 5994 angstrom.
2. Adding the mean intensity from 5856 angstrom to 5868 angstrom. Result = -3.433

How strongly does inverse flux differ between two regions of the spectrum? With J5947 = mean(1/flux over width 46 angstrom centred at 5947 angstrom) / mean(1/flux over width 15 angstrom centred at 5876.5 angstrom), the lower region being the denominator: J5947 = 1.04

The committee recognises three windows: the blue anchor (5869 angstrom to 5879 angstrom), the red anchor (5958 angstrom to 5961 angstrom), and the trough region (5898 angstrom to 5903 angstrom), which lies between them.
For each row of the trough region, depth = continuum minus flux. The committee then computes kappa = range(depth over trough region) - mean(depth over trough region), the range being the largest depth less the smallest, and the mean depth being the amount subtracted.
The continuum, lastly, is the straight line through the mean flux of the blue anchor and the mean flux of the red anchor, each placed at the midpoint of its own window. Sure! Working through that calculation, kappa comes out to -0.6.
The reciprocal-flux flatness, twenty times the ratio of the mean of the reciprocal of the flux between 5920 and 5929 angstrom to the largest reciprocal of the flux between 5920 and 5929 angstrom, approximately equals 19.7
